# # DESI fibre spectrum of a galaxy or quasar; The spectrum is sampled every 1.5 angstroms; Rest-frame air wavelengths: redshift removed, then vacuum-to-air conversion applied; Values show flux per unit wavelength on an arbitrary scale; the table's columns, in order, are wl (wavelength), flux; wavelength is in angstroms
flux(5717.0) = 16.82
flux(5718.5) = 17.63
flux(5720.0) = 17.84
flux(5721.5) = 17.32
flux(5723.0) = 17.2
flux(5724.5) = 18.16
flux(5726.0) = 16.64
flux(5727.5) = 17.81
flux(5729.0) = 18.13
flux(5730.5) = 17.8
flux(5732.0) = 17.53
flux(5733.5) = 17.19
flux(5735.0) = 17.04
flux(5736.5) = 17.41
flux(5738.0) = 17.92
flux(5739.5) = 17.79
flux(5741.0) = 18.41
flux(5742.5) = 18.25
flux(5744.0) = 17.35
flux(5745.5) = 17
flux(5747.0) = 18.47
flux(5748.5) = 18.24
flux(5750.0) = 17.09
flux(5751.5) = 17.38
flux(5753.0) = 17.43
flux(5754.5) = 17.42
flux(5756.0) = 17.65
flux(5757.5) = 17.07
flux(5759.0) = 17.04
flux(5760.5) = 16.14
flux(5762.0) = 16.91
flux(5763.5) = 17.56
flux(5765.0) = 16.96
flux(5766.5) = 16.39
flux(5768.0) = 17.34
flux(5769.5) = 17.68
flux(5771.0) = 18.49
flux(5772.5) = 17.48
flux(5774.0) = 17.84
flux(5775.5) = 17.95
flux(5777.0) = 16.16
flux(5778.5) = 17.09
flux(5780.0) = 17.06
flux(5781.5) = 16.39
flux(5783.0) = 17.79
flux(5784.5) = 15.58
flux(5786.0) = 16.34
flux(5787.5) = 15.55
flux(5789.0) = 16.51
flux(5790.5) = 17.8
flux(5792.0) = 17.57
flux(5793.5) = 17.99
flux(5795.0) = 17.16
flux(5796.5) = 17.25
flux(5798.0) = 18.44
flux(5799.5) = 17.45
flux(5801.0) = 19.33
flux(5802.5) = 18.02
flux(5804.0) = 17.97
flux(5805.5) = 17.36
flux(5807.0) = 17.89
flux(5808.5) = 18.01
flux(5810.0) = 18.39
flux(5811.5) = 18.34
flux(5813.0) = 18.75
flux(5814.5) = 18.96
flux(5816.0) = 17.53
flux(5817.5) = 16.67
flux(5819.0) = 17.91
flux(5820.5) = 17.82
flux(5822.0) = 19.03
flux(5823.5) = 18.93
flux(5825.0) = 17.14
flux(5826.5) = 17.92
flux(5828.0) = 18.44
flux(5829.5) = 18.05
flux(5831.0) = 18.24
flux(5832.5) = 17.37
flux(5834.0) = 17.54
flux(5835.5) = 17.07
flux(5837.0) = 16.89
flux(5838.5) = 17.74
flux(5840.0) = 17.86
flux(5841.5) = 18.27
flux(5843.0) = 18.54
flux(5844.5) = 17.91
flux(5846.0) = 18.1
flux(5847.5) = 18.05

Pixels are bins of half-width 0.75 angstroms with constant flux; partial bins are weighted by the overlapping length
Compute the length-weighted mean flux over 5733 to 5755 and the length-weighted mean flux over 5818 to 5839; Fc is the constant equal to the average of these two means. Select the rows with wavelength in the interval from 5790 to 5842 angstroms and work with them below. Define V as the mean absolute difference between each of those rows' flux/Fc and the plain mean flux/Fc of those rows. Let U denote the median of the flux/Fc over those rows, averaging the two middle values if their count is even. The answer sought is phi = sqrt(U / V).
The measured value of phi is 6.1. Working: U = 1.01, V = 0.027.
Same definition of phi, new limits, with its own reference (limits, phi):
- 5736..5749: 6.5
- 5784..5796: 4.5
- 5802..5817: 6.8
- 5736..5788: 5.4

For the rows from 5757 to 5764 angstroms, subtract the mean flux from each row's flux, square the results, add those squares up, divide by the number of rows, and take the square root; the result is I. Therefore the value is 0.46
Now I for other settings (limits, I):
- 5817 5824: 0.86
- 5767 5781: 0.62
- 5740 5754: 0.56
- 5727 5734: 0.31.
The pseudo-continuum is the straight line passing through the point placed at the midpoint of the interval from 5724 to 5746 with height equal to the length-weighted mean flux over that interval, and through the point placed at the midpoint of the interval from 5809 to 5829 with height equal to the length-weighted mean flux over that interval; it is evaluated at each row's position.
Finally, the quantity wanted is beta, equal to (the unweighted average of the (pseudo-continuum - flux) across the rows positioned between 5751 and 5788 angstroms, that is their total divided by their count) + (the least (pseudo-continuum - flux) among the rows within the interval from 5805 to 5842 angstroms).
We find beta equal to -0.1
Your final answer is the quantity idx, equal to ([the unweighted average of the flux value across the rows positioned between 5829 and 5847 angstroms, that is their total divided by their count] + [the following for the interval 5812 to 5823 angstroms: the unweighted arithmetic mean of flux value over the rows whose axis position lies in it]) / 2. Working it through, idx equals 17.9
